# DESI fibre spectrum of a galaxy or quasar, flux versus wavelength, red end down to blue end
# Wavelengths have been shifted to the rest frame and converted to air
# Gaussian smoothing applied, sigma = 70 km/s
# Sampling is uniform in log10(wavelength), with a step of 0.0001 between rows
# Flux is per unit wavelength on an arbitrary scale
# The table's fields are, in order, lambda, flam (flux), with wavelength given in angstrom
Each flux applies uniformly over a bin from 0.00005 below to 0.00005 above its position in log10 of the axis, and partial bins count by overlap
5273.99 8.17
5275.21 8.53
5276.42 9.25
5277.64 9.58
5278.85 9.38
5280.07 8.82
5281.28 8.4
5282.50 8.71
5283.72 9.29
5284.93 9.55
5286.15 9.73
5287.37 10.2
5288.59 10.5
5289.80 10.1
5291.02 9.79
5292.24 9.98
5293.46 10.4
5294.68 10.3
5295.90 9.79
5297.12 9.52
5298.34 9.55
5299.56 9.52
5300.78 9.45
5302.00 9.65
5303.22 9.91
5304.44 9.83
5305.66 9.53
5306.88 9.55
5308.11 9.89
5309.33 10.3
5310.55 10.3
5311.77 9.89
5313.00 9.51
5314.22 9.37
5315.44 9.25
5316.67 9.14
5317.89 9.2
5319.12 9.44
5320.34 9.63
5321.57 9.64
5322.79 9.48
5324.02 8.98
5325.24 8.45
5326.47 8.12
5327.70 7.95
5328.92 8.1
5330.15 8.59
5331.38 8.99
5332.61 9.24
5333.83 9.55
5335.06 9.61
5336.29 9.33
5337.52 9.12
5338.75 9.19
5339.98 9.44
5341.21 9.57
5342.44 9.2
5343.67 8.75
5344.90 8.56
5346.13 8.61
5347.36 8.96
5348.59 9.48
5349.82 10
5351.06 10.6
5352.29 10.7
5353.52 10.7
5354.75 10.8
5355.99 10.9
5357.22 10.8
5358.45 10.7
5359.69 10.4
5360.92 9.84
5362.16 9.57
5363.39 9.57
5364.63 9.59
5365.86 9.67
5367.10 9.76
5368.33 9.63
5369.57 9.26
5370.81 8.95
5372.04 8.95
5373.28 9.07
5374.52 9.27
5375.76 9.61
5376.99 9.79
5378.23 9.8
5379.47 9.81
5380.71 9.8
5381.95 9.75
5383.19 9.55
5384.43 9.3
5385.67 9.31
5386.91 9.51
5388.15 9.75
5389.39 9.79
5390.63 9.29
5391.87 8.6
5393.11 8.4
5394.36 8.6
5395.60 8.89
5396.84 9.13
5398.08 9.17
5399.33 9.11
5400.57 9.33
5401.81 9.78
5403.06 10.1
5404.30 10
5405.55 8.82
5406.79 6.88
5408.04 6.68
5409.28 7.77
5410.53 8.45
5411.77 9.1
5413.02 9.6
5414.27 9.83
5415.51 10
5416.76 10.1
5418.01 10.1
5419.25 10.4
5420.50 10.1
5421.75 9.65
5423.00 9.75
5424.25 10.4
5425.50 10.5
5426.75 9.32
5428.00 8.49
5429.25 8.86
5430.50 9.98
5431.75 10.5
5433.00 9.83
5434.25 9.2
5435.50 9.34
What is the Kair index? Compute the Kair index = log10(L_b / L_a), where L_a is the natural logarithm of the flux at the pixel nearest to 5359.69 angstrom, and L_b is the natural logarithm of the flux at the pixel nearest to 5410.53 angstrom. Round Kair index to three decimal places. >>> -0.040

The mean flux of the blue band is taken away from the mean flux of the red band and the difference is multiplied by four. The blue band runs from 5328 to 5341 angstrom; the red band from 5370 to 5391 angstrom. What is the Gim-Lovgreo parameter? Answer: 1.5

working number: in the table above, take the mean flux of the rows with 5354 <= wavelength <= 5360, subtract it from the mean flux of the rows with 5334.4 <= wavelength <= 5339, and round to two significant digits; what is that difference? -1.4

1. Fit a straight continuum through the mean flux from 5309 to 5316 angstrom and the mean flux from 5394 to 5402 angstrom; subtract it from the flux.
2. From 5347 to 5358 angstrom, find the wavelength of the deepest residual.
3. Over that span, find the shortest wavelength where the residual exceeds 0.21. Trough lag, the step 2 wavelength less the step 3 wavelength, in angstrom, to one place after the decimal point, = -2.5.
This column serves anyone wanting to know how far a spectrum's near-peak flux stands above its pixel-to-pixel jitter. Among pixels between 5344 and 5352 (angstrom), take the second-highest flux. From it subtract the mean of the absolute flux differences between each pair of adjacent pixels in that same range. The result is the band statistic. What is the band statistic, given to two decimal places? 9.59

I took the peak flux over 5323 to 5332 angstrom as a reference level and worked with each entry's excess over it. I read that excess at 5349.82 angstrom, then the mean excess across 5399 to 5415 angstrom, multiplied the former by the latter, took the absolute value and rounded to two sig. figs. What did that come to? 0.11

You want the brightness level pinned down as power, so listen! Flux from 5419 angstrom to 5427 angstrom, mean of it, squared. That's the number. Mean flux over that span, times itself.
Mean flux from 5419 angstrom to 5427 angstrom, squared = 100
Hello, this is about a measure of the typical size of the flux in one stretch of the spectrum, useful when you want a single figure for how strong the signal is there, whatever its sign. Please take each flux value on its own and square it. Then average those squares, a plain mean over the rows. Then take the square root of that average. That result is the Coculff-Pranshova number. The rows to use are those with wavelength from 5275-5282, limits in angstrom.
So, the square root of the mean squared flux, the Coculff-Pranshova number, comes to 9.0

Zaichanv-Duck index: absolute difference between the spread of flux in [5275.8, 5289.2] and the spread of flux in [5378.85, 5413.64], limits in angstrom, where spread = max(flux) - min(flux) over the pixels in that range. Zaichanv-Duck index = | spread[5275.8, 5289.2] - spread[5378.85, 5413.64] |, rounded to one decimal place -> 1.3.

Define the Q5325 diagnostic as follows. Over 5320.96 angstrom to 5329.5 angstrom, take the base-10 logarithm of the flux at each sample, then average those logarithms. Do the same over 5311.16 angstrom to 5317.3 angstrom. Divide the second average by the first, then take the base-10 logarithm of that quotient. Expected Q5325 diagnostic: 0.02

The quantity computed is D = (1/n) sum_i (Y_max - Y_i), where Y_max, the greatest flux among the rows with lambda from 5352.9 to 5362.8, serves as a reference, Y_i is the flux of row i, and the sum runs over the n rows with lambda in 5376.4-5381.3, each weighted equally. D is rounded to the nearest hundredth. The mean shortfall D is 1.10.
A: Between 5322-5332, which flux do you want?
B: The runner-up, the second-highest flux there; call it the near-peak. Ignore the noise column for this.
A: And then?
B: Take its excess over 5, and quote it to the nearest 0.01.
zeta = 3.99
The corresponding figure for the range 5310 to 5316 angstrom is 4.89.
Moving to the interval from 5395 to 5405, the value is 5.00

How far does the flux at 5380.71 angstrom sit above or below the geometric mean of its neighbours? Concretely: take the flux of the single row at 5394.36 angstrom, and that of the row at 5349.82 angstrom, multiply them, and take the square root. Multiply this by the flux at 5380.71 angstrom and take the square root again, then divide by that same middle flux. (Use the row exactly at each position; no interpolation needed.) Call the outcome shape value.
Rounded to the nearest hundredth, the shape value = 0.97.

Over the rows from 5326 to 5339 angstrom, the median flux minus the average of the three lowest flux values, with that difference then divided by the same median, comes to 0.12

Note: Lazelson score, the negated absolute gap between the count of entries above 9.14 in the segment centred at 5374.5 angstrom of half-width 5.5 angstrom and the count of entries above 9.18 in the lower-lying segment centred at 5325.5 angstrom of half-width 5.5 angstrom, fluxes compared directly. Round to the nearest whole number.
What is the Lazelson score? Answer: -3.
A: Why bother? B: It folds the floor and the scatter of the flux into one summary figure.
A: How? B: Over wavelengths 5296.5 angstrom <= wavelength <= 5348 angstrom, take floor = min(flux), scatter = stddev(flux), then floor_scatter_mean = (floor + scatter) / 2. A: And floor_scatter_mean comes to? 4.2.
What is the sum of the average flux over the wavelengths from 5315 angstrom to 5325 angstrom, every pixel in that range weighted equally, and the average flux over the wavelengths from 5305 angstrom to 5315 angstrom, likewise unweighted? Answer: 19.1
